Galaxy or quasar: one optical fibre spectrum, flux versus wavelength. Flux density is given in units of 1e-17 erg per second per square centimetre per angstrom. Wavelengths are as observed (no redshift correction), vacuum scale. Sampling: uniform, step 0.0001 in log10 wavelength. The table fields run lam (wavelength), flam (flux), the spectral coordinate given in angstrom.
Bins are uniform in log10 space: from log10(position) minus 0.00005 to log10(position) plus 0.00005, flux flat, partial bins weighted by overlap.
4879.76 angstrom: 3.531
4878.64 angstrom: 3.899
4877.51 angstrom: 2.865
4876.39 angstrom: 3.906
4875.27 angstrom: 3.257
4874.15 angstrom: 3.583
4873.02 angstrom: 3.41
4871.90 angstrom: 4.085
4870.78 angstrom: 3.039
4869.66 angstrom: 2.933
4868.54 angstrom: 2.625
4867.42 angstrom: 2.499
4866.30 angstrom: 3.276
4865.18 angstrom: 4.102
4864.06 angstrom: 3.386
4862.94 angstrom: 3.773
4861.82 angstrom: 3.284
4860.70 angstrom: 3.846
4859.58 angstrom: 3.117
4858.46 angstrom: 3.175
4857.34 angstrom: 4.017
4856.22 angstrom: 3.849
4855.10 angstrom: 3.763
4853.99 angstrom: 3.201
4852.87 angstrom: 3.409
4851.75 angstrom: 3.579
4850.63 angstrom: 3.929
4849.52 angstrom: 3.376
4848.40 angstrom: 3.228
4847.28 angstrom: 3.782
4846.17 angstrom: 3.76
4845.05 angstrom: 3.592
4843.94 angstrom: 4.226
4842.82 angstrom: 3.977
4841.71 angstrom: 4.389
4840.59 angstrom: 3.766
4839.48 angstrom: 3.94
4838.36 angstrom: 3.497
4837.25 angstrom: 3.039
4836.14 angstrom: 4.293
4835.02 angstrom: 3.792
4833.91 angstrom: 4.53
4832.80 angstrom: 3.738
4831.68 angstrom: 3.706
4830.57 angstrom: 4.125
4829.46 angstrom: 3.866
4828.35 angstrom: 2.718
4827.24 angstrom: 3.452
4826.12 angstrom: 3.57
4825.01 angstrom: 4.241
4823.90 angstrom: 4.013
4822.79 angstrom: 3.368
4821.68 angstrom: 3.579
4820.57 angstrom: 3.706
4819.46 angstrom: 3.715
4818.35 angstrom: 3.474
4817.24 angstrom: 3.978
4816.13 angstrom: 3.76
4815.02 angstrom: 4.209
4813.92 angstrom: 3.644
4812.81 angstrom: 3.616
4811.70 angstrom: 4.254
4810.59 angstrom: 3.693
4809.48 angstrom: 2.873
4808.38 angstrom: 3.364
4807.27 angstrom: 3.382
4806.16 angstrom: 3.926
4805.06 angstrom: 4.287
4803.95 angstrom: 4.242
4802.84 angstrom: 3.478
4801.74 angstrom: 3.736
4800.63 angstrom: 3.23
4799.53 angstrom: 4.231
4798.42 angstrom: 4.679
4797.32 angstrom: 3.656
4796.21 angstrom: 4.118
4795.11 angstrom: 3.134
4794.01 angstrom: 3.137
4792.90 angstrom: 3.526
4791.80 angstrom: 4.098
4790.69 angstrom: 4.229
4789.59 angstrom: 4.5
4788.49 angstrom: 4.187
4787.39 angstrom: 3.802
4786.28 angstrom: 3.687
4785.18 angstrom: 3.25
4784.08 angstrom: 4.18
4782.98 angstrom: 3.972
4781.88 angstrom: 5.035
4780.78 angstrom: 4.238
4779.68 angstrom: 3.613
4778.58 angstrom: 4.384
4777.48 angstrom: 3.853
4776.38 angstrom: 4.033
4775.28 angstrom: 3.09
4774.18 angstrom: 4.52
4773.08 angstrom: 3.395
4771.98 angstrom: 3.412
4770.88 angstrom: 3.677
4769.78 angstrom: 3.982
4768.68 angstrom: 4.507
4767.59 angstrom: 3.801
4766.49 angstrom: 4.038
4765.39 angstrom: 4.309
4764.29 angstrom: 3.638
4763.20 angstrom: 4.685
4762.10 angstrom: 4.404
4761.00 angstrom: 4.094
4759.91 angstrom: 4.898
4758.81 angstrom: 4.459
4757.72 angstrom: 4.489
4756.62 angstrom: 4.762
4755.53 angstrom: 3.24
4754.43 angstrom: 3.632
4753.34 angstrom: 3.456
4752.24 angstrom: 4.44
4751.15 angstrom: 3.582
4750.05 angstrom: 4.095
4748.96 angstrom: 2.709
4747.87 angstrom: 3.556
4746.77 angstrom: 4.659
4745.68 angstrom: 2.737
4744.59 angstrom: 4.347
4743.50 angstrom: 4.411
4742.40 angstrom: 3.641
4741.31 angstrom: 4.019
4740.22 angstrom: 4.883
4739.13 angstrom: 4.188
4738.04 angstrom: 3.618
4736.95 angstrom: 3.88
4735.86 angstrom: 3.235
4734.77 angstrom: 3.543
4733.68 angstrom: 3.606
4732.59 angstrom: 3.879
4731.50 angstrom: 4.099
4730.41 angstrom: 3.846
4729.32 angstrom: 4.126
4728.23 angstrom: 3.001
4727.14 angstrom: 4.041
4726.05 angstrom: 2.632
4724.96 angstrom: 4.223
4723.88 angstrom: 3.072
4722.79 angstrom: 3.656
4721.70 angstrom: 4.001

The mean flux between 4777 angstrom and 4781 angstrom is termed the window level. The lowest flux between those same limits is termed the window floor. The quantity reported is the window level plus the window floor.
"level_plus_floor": 7.6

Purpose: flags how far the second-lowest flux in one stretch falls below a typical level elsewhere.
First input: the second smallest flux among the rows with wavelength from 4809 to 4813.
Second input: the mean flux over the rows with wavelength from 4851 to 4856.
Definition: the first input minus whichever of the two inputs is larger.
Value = 0.00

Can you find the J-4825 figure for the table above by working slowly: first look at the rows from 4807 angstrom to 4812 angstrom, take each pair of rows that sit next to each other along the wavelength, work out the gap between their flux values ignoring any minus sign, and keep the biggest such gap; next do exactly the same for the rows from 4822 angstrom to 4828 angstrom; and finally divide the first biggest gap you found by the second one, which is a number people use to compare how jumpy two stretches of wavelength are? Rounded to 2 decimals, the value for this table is 1.22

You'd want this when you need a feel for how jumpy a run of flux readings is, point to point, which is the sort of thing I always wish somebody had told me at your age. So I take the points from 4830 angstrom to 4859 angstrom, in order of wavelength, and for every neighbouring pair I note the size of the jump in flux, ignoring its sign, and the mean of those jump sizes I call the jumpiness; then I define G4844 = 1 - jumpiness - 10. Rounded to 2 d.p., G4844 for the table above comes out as -9.42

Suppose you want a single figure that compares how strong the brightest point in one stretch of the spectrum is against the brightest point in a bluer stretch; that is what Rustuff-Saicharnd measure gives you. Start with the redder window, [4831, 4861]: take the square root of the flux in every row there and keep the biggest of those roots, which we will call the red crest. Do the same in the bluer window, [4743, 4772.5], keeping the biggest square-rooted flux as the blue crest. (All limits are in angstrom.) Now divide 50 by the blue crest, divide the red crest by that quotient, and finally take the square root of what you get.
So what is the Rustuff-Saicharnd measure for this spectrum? 0.307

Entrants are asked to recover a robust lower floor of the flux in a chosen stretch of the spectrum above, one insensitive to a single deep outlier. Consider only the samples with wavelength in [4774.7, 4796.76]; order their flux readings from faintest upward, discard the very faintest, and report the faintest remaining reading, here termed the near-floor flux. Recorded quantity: 3.134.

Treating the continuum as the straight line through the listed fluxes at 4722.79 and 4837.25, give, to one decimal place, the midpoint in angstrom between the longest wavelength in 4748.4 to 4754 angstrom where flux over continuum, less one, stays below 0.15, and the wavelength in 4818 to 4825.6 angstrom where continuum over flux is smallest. 4789.2 angstrom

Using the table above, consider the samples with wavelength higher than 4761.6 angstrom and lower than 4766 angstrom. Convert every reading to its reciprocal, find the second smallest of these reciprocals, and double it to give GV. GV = 0.454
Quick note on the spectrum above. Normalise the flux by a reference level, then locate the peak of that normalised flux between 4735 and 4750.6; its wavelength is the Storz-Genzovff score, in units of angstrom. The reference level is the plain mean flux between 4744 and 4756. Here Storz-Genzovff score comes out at 4740.22 angstrom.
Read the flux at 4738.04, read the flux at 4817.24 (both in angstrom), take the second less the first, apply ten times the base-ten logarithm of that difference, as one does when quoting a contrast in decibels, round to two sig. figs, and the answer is -4.4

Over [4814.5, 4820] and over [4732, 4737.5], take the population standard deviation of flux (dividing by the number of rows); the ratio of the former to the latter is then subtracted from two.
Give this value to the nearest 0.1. 1.0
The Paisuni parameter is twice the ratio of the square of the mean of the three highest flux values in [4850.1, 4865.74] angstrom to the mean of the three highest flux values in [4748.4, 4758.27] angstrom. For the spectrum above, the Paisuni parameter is 7.1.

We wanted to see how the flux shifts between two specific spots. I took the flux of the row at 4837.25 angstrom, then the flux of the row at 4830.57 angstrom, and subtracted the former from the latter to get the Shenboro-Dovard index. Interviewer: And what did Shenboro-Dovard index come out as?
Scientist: 1.1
